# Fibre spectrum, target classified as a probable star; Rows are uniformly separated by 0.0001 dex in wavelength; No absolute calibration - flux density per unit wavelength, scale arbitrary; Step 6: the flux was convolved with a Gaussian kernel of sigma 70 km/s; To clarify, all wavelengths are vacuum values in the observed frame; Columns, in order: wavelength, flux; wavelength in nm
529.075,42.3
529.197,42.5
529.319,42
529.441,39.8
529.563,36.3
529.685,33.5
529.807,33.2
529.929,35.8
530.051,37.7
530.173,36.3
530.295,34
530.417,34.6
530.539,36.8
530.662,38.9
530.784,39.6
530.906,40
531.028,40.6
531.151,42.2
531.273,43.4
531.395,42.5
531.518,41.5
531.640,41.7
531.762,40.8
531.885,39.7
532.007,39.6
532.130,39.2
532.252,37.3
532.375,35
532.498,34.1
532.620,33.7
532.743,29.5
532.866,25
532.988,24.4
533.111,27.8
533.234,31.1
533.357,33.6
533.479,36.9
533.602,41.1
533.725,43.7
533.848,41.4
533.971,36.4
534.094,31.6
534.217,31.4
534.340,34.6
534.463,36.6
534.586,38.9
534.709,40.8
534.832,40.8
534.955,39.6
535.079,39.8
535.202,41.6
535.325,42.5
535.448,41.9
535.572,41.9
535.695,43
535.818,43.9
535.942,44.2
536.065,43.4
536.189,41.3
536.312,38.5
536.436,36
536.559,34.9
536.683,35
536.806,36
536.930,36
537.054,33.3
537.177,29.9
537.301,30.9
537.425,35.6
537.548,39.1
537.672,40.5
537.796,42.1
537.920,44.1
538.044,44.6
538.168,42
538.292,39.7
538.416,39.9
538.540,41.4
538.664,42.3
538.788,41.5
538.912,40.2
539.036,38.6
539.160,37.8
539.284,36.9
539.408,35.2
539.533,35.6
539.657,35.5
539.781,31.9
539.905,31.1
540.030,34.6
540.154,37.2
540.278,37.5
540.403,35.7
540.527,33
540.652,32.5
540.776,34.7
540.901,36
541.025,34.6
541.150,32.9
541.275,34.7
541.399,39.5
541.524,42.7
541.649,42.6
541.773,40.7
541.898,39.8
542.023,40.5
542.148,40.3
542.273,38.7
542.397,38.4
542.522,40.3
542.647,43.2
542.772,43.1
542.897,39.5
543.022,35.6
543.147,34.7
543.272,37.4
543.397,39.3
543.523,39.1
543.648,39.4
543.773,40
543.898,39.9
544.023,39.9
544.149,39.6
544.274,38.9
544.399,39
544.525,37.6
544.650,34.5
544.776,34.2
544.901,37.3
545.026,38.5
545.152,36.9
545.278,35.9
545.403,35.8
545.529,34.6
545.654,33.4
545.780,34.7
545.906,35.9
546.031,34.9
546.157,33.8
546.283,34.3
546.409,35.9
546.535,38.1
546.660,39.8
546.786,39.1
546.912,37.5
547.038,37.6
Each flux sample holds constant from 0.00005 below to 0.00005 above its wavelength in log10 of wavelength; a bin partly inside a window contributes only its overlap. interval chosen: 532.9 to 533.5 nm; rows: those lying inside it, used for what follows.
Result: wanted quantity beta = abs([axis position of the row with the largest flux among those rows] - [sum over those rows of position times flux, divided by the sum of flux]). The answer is 0.22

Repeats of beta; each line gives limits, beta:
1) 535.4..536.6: 0.04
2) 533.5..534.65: 0.35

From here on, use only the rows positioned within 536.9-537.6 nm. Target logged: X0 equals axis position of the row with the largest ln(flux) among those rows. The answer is 537.548 nm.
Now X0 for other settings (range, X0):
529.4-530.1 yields 529.441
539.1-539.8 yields 539.160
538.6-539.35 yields 538.664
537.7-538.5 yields 538.044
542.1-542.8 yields 542.647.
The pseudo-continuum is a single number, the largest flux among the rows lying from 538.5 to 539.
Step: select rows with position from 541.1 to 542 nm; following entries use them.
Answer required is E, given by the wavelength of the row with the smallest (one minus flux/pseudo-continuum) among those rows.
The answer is 541.524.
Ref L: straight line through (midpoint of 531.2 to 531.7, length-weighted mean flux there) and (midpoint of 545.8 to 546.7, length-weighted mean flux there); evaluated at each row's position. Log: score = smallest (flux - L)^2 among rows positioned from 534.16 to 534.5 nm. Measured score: 19.5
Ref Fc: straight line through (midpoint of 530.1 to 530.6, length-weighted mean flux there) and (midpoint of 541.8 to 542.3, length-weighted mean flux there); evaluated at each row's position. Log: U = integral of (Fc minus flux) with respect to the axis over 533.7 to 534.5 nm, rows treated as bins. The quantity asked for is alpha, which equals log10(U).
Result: -0.24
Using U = 0.6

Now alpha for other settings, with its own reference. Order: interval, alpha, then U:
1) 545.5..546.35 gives 0.76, 5.8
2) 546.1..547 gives 0.62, 4.2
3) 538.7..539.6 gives -0.18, 0.7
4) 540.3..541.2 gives 0.66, 4.5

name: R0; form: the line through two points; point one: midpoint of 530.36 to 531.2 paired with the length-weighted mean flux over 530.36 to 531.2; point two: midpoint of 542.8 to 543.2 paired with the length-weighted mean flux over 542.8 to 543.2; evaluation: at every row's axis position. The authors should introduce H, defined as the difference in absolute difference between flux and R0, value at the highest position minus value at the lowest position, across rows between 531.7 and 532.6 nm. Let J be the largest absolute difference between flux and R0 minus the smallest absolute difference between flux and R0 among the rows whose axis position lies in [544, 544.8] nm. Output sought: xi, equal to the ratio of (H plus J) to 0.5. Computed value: 9.5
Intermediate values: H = 3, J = 2.2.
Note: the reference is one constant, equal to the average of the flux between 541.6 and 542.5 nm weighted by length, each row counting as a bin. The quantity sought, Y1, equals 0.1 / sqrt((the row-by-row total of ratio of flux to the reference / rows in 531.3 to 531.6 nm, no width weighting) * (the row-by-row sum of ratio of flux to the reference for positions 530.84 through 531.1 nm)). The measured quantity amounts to 0.0488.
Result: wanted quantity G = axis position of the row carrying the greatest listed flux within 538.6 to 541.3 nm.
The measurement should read 538.664 nm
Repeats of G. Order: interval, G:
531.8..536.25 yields 535.942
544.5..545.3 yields 545.026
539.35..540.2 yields 540.154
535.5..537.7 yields 535.942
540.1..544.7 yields 542.647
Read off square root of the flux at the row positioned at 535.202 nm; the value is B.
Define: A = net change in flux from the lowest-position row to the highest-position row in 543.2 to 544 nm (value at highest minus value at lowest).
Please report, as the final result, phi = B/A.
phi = 2.6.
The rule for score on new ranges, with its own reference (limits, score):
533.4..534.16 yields 0.0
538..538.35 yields 0.1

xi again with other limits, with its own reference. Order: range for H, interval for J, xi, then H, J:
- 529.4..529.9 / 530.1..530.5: 14.8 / 5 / 2.3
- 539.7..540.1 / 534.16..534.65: 7.5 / -3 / 6.5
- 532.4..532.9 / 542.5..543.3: 29.5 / 9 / 5.7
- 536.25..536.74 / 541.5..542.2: 11.1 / 3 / 2.8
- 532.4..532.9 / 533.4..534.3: 28.9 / 9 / 5.4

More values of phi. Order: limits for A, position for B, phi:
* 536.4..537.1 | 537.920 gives -2.5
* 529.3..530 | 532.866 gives -0.8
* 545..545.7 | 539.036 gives -1.2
